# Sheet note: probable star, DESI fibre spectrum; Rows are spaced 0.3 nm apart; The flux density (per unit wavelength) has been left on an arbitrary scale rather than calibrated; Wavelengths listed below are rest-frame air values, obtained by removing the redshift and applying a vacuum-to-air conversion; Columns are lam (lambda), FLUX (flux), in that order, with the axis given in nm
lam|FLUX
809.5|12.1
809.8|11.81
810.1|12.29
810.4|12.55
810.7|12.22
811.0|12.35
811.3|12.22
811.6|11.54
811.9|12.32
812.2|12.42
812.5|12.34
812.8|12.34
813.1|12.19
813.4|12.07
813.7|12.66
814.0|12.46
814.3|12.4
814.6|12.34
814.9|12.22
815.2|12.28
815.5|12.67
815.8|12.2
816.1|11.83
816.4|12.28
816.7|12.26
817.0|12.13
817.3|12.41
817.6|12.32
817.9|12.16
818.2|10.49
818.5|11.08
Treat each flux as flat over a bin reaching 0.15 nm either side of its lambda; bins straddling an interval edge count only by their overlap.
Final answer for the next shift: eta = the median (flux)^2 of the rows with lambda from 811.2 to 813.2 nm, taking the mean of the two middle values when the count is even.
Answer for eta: 152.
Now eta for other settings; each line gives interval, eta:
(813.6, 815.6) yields 154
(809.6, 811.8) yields 149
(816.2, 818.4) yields 150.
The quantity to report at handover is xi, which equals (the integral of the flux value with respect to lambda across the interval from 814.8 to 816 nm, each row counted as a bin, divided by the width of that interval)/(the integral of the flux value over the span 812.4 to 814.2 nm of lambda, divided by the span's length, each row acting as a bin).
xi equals 1.00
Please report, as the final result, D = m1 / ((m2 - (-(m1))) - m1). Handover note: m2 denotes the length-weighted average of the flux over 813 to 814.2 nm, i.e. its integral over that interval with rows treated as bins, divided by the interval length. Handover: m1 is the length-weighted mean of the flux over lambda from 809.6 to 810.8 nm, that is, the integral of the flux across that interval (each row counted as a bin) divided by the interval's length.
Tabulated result 0.99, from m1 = 12.2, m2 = 12.4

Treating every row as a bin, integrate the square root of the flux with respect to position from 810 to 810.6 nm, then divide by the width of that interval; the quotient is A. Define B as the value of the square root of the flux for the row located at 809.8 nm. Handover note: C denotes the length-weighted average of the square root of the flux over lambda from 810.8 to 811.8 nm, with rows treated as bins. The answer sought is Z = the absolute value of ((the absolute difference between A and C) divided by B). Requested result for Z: 0.0148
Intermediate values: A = 3.52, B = 3.44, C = 3.472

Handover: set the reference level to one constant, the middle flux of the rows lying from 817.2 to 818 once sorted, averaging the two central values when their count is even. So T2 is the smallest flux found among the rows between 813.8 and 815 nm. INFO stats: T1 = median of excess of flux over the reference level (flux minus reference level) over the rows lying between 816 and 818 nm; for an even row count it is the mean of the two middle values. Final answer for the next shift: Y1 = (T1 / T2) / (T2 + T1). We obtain -0.0004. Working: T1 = -0.06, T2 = 12.22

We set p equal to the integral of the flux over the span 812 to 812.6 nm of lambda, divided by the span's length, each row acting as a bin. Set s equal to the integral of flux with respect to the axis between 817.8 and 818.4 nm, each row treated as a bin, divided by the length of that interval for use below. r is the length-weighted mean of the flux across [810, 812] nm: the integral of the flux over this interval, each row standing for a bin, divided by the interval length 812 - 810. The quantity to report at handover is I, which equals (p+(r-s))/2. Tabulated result 6.68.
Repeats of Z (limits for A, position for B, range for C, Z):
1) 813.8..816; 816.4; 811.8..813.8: 0.0014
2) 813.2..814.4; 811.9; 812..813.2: 0.0024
